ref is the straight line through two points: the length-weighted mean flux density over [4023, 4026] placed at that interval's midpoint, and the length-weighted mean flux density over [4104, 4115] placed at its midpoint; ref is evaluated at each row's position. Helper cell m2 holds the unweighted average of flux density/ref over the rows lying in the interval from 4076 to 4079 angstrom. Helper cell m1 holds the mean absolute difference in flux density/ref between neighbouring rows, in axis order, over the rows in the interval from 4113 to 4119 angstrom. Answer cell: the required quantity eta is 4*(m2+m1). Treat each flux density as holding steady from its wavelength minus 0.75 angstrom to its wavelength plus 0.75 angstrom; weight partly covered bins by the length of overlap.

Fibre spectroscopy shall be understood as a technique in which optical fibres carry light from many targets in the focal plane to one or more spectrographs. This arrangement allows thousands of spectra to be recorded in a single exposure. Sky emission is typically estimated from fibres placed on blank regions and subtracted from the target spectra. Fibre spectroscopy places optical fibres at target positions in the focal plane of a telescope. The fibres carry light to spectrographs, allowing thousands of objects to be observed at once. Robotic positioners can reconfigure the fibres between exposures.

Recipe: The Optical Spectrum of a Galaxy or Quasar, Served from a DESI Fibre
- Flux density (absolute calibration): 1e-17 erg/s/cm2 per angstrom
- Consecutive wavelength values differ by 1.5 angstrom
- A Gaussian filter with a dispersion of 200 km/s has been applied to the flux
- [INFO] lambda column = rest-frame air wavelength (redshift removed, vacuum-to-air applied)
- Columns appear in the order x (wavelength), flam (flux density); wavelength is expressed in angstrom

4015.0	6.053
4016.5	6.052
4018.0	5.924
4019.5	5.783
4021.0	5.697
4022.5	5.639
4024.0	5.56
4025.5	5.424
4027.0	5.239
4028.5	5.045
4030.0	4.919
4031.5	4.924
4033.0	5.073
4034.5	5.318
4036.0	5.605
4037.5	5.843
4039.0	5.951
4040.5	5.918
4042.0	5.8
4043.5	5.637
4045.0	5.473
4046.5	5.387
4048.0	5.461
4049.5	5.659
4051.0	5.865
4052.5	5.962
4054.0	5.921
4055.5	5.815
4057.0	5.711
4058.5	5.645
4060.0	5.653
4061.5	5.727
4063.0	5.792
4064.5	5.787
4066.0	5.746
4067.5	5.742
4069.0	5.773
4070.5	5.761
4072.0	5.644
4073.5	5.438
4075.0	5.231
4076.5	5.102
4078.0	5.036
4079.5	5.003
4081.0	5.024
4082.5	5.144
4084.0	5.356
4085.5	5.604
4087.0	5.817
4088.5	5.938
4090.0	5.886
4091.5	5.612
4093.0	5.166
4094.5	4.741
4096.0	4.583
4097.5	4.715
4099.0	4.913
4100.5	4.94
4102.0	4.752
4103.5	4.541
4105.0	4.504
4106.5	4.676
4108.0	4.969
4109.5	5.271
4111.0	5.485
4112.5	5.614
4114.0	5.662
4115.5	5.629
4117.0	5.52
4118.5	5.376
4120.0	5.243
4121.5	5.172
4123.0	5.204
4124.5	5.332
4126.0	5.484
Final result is 3.9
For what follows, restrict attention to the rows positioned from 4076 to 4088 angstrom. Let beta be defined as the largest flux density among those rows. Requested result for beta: 5.817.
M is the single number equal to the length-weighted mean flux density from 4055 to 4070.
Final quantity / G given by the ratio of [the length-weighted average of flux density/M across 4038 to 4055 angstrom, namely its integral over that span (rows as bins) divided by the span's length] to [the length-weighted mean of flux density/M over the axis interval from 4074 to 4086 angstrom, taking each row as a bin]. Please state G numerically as 1.11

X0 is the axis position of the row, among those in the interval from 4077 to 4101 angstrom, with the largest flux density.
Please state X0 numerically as 4088.5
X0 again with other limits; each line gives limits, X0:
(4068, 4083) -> 4069.0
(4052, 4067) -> 4052.5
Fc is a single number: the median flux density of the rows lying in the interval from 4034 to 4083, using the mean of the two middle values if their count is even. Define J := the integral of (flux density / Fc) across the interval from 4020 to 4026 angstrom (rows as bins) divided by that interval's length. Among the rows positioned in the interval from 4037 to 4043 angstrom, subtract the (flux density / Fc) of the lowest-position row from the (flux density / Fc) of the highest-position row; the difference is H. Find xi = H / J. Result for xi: -0.008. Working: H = -0.01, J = 0.99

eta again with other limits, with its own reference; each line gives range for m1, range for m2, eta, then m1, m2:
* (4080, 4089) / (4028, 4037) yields 3.9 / 0.036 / 0.94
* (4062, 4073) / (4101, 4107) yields 3.6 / 0.006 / 0.89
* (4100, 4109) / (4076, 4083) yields 4.0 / 0.035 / 0.96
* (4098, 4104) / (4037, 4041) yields 4.4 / 0.027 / 1.08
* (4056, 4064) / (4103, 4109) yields 3.7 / 0.011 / 0.90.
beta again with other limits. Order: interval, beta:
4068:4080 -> 5.773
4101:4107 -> 4.752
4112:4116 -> 5.662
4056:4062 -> 5.727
